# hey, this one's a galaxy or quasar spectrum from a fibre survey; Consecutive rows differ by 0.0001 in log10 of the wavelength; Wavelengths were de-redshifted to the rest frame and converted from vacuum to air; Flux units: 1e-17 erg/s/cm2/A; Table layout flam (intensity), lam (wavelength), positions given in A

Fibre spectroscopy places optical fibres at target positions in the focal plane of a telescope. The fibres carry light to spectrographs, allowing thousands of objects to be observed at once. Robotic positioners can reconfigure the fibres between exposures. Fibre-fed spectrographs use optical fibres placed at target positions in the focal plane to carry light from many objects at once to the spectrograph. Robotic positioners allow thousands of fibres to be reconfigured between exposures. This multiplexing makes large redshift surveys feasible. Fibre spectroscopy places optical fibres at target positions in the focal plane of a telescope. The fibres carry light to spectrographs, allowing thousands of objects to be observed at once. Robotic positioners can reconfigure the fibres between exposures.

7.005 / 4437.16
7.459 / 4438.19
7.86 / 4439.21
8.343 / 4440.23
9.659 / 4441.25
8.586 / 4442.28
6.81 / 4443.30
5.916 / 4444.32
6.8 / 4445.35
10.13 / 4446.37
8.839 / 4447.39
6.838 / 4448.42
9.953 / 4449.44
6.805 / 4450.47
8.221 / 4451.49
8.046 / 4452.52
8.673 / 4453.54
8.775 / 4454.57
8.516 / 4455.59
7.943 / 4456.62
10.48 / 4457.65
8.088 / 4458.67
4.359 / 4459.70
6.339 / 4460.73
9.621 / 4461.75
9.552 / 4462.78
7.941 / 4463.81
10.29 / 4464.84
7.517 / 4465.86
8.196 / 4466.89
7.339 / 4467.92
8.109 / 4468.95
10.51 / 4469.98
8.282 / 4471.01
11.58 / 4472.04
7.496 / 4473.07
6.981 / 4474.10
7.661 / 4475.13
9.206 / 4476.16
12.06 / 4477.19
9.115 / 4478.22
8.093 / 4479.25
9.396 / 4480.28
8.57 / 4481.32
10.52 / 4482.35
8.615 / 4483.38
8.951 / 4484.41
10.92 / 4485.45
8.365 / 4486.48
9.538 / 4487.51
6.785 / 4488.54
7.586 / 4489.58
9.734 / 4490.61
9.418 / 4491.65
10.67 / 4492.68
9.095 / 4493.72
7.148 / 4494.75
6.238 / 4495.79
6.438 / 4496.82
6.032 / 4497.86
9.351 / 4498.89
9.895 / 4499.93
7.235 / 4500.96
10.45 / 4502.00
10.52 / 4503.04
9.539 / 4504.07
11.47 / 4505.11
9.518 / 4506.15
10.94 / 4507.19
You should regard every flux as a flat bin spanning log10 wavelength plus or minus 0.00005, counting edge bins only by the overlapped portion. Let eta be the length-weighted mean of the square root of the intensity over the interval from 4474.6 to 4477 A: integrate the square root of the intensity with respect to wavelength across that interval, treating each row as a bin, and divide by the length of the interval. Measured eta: 2.98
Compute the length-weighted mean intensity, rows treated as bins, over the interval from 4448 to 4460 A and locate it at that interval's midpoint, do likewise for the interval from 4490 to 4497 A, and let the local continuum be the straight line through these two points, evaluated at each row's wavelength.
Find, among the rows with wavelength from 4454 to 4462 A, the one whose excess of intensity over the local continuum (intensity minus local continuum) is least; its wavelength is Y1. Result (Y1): 4459.70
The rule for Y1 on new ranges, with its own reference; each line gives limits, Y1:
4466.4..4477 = 4474.10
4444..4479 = 4459.70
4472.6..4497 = 4495.79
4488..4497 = 4495.79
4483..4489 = 4488.54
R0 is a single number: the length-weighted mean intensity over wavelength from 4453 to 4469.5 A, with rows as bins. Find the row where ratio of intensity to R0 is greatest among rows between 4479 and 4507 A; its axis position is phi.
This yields 4505.11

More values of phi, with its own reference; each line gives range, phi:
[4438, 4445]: 4441.25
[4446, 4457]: 4446.37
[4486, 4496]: 4492.68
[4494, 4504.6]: 4503.04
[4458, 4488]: 4477.19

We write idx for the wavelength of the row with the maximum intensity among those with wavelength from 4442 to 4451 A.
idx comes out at 4446.37 A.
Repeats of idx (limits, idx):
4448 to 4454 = 4449.44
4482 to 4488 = 4485.45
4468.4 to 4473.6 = 4472.04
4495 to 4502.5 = 4502.00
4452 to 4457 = 4454.57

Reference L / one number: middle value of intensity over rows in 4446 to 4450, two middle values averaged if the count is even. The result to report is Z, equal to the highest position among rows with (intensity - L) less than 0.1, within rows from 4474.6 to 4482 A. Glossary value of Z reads 4481.32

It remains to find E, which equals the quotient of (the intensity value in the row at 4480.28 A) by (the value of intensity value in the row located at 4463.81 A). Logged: 1.18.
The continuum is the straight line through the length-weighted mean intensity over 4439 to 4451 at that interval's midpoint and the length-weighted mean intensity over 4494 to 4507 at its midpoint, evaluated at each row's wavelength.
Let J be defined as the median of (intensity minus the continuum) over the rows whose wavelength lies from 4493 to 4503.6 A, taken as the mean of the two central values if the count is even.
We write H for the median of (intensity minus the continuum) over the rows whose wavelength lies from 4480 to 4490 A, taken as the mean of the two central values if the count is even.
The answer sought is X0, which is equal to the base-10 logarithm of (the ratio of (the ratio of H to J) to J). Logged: 0.0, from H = 0.26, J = -0.52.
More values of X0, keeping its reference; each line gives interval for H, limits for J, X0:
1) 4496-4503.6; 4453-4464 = 0.8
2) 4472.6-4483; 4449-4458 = 0.5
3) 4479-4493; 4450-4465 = 1.9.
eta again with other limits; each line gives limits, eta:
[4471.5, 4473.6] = 3.06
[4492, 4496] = 2.90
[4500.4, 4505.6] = 3.13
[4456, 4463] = 2.80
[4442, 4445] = 2.63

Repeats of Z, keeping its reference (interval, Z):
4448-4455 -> 4454.57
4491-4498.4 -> 4497.86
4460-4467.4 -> 4466.89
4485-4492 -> 4491.65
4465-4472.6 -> 4471.01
